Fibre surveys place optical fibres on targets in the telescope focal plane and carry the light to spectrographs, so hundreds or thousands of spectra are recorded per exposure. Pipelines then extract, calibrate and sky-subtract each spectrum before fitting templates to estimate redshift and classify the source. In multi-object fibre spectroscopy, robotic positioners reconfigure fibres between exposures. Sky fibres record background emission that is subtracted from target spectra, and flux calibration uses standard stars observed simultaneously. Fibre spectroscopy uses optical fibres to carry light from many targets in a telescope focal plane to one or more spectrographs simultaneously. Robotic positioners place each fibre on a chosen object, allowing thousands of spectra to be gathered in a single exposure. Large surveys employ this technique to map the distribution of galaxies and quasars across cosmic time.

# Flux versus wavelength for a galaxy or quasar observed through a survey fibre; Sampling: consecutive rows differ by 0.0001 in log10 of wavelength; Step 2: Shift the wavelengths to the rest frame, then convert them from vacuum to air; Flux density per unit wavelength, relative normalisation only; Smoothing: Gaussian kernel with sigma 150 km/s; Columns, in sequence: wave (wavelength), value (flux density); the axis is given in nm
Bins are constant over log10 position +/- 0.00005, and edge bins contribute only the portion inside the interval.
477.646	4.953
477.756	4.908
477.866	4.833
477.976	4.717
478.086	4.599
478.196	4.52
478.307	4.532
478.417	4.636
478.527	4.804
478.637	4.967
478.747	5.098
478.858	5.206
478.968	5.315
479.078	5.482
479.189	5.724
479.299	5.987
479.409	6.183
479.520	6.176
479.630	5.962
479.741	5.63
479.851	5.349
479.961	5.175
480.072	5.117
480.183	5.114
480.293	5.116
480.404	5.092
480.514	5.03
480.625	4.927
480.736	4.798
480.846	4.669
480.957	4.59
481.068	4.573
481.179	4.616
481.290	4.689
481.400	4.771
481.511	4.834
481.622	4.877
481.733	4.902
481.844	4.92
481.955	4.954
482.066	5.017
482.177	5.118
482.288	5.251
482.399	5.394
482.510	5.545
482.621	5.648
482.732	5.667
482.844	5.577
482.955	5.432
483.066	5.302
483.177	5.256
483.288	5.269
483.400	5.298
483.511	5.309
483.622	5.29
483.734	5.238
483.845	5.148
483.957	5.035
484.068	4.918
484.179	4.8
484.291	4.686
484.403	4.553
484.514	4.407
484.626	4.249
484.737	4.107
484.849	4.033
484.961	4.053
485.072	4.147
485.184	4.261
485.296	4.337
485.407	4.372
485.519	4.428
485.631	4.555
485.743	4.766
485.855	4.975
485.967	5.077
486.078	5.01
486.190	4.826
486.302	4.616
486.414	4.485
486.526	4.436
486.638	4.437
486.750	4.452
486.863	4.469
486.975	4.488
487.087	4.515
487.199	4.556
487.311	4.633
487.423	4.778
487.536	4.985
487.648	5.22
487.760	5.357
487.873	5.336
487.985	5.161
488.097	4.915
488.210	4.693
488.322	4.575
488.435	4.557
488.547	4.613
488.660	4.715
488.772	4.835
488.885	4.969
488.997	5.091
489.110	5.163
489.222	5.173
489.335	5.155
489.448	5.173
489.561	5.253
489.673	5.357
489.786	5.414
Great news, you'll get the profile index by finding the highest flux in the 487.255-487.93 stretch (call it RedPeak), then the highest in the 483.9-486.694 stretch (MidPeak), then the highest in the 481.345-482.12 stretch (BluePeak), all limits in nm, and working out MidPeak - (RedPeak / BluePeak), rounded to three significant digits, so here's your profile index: 4.01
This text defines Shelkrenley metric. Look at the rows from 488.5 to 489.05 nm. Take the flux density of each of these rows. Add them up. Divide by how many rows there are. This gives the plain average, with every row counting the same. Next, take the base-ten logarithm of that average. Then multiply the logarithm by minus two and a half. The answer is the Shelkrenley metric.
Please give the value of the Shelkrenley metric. -1.71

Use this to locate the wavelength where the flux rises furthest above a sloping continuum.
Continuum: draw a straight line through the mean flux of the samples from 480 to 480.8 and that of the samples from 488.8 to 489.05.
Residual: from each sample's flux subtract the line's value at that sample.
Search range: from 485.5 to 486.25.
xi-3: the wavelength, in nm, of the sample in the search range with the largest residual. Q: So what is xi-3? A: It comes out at 485.967 nm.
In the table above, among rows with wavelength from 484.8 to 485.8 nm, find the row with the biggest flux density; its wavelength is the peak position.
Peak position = 485.743 nm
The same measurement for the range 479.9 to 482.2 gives 479.961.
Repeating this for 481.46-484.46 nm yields 482.732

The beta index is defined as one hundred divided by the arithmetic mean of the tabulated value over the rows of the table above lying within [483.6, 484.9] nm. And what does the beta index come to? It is 21.3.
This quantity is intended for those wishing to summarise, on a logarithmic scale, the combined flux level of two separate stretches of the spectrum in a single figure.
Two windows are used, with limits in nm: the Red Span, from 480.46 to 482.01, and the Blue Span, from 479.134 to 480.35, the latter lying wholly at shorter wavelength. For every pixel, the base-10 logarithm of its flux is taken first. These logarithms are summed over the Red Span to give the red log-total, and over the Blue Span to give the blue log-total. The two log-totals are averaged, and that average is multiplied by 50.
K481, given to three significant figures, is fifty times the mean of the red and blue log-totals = 444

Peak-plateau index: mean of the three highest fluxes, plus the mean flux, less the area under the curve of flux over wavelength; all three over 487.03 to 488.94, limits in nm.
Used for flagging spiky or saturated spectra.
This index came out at 0.89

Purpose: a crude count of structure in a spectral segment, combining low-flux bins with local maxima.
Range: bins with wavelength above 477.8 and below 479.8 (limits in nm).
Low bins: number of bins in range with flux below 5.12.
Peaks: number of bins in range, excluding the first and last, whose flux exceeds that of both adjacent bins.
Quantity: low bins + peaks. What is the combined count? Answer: 10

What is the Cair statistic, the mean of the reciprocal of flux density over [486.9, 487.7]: 0.212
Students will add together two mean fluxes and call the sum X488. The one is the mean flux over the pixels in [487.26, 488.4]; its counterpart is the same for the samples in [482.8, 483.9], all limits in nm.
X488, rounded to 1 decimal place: 10.3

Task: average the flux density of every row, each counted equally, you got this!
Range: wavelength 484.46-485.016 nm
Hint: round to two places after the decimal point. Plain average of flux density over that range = 4.17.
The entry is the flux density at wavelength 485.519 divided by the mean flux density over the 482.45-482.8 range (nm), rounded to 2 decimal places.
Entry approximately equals 0.79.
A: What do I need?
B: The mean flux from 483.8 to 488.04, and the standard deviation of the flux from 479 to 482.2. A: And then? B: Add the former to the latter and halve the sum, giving 2.56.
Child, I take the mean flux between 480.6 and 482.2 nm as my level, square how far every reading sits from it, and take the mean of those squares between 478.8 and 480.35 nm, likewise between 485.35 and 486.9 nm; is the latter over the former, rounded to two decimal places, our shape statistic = 0.13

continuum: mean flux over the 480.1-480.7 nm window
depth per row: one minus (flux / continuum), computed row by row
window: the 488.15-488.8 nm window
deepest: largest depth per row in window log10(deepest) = -1.01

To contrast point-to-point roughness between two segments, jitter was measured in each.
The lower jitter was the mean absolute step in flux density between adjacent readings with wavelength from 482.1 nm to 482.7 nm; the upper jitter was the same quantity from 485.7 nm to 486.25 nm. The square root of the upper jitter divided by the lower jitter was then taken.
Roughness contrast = 1.03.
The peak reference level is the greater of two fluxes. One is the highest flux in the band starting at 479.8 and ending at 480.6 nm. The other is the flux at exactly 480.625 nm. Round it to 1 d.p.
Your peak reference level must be 5.3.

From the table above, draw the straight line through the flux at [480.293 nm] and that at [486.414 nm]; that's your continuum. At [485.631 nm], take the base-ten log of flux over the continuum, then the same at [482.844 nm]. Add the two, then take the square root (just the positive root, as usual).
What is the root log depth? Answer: 0.24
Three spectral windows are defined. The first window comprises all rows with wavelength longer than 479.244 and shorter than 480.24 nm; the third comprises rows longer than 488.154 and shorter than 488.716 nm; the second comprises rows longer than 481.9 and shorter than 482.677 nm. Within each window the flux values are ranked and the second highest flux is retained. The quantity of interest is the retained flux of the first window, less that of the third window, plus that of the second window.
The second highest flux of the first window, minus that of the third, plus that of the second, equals 7.03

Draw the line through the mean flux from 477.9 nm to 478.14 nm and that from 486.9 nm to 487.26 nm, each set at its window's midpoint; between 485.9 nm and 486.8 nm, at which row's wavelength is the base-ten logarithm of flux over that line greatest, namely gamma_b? 485.967 nm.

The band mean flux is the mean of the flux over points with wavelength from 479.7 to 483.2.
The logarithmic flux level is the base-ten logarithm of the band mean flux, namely 0.707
